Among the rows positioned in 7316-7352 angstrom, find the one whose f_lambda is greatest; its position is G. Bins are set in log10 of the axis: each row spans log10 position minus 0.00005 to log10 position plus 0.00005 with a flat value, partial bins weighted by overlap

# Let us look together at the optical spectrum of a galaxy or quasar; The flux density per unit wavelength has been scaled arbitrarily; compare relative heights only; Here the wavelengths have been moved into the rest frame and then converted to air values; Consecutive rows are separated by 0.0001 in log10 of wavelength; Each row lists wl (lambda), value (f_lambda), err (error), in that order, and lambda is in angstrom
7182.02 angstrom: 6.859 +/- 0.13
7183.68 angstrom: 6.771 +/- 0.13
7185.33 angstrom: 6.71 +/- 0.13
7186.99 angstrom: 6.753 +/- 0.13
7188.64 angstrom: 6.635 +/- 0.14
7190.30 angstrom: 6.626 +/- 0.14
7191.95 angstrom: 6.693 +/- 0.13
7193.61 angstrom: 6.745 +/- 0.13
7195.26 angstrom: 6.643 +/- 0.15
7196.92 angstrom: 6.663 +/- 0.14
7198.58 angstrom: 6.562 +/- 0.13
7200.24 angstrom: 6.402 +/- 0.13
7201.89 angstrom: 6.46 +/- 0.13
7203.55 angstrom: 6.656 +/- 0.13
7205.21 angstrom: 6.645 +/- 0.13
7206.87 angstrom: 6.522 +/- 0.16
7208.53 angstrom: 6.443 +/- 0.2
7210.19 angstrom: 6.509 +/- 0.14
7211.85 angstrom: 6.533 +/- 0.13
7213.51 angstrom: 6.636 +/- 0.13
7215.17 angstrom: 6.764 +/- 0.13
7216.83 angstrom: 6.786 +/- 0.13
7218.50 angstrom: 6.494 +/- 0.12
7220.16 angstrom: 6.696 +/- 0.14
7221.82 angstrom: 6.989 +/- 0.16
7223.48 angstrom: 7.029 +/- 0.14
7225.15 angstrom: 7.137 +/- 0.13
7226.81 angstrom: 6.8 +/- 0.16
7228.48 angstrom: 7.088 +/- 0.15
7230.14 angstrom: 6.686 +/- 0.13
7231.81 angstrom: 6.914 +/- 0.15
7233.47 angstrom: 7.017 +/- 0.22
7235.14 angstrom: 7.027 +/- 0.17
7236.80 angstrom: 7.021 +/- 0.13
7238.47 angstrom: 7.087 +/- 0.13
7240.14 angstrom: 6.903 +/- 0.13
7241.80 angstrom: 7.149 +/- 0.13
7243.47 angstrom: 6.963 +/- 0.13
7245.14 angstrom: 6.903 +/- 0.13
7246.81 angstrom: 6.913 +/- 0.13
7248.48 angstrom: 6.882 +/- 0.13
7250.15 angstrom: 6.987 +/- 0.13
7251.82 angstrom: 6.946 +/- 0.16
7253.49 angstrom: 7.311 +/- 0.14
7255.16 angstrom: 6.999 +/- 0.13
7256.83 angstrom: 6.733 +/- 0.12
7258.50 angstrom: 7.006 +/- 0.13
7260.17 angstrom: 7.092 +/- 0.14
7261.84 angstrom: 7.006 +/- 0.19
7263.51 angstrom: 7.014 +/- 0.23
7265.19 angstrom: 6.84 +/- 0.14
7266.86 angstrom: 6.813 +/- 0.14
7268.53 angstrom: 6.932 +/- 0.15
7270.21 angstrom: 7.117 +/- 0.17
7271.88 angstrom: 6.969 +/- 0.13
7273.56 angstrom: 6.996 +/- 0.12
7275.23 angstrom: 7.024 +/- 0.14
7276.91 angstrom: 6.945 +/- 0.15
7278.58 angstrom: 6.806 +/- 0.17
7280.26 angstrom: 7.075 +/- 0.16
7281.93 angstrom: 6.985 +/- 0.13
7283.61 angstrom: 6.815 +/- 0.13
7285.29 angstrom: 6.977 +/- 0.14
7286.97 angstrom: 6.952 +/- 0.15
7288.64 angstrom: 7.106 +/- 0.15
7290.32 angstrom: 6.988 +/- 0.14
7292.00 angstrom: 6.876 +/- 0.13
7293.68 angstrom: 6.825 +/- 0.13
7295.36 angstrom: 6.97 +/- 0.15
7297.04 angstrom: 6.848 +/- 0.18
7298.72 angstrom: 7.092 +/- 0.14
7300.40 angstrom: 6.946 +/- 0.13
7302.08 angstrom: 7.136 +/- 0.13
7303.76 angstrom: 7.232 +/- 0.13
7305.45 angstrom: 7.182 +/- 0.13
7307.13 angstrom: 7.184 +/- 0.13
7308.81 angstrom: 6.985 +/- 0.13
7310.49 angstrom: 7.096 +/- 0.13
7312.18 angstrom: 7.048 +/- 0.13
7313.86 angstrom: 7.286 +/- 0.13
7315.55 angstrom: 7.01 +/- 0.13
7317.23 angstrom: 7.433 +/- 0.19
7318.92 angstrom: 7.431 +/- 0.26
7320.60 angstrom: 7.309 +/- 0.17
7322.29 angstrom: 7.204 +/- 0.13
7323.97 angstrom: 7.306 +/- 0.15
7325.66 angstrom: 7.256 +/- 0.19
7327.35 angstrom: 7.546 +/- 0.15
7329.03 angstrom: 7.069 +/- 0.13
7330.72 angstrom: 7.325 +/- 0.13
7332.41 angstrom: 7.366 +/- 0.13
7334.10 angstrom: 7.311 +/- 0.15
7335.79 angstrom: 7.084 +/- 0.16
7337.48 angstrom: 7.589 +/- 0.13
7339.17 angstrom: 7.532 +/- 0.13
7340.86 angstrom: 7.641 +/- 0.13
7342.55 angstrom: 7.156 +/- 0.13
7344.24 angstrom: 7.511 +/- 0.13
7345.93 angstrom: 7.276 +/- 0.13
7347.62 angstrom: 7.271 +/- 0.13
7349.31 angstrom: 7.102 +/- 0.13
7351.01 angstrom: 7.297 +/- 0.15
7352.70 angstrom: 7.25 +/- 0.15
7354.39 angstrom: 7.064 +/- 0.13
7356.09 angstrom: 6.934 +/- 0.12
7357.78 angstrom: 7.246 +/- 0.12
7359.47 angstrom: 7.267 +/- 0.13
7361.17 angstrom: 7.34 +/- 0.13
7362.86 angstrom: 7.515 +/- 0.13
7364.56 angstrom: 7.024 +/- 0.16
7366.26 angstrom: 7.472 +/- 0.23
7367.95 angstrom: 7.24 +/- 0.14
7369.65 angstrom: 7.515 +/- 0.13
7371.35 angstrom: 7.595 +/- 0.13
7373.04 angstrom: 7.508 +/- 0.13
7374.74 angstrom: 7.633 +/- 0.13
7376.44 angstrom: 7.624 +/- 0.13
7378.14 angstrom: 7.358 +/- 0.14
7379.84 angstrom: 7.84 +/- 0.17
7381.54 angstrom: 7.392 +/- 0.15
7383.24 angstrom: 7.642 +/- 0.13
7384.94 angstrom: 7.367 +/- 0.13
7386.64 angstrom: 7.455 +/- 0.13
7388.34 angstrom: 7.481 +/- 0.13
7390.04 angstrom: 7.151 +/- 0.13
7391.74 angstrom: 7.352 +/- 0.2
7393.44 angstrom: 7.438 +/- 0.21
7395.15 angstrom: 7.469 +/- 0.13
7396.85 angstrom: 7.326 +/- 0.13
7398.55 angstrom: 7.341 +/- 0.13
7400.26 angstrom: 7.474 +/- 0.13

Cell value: 7340.86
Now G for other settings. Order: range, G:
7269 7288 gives 7270.21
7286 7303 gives 7302.08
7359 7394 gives 7379.84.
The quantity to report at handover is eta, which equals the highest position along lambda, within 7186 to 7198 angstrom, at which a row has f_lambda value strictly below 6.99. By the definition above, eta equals 7196.92 angstrom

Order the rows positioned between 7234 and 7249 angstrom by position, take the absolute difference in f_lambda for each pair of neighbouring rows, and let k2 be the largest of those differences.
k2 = 0.25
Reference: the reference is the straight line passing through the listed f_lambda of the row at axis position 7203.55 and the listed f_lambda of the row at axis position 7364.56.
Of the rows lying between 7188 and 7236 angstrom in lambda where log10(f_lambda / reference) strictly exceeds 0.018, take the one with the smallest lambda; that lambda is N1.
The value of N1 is 7221.82 angstrom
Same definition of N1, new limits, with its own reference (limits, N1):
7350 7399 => 7351.01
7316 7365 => 7317.23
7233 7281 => 7233.47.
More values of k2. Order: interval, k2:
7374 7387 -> 0.48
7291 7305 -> 0.24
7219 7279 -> 0.40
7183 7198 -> 0.12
